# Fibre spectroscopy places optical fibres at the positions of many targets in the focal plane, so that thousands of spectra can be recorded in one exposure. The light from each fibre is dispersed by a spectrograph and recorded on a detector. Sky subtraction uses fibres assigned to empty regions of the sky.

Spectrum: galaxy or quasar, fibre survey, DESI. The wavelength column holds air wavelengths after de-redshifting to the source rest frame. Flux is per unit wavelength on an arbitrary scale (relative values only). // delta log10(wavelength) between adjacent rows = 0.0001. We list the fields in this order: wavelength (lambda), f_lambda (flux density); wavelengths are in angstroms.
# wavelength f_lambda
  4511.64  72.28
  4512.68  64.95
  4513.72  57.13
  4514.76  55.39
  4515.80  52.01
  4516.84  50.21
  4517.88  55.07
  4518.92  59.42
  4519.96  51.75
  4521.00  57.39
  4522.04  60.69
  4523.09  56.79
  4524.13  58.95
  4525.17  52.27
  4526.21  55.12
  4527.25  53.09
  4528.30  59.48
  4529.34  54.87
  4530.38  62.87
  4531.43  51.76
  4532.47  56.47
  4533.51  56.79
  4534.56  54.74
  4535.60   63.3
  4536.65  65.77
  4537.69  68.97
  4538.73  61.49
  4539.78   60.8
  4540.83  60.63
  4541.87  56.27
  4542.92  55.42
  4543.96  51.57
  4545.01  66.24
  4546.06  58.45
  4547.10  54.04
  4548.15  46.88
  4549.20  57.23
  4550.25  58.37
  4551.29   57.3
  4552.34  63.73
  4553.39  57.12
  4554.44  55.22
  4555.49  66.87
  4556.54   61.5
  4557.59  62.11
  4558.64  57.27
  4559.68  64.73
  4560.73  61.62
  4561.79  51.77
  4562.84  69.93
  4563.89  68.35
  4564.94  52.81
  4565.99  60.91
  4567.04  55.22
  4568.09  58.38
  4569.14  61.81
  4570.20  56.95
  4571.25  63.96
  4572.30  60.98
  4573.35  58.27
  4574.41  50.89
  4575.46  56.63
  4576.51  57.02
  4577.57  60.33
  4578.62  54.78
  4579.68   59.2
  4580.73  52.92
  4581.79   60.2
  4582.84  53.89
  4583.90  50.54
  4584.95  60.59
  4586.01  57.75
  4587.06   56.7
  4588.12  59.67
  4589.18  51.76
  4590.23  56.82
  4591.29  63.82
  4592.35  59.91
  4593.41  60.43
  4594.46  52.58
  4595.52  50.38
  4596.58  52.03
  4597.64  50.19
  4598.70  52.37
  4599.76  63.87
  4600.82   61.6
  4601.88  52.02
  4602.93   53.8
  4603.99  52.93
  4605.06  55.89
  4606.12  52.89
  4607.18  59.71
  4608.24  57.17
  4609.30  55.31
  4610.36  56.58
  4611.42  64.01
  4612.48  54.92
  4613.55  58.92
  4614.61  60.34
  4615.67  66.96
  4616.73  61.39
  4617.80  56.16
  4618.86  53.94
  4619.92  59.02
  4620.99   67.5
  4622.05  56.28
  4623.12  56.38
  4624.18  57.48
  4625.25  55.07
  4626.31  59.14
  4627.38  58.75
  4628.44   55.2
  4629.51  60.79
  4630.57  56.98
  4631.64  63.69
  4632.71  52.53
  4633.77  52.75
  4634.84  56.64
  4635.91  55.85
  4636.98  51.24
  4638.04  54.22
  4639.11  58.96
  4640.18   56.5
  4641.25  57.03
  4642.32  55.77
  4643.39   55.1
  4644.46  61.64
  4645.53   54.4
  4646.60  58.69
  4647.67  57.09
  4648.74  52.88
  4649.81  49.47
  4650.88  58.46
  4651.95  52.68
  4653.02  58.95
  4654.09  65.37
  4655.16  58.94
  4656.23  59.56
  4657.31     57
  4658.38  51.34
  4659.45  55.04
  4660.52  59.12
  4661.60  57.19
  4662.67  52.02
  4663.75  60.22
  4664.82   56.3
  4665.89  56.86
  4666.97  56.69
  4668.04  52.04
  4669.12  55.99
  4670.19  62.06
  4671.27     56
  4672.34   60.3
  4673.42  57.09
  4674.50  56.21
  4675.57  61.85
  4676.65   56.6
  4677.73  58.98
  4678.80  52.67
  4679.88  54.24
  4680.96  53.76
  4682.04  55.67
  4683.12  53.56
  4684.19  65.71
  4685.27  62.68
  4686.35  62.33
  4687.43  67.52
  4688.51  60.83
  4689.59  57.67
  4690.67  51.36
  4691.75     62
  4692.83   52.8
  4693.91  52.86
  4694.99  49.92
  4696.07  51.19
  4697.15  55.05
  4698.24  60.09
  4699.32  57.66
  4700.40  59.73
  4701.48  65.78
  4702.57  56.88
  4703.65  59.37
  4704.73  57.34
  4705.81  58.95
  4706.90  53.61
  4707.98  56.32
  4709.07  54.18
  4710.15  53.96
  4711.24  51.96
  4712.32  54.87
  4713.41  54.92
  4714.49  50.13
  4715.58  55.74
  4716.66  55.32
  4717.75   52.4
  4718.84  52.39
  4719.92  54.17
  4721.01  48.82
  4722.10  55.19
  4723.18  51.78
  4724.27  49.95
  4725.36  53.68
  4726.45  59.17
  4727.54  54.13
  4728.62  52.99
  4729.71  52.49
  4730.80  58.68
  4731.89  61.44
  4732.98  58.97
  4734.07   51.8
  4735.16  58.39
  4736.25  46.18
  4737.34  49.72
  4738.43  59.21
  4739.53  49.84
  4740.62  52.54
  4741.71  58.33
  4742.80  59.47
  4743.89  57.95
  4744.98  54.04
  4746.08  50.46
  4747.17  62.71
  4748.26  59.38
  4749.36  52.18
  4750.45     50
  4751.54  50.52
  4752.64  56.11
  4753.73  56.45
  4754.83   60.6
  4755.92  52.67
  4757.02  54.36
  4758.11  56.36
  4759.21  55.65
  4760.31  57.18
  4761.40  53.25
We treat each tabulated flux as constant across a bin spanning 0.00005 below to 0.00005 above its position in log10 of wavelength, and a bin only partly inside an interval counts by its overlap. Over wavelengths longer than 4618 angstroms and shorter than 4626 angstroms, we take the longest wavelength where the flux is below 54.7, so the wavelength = 4618.86 angstroms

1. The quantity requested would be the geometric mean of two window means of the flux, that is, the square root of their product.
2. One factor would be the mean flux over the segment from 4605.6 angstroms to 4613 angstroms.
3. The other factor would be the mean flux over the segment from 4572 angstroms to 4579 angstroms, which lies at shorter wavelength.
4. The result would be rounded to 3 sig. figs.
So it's 57.1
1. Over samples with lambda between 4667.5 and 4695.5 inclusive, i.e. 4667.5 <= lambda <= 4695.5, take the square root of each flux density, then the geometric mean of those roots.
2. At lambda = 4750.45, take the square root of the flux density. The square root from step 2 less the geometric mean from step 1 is -0.49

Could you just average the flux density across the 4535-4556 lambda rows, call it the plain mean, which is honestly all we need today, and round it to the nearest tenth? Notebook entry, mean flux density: 59.3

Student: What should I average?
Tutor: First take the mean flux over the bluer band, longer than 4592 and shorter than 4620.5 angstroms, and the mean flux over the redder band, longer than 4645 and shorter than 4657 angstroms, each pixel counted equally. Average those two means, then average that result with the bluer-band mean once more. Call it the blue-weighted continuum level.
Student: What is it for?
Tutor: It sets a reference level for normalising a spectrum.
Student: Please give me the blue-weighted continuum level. 56.9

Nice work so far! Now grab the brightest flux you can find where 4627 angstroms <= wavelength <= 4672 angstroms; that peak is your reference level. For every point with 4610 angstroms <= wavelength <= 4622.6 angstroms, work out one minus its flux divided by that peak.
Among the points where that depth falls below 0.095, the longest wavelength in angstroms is 4620.99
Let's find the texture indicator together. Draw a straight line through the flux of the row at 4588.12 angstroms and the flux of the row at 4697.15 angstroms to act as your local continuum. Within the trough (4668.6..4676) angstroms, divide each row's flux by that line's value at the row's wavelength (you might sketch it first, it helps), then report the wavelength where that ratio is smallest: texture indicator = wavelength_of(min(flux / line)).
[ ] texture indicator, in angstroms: 4669.12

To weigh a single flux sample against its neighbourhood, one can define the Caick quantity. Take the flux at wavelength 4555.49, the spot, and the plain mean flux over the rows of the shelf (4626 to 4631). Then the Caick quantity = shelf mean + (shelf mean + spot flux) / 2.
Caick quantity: 121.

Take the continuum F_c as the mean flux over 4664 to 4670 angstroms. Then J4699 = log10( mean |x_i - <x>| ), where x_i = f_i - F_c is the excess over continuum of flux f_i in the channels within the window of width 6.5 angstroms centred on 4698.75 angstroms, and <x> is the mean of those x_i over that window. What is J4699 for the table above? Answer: 0.56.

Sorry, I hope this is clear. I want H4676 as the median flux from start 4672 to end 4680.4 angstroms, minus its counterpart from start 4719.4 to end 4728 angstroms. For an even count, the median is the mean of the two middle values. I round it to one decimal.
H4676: 2.9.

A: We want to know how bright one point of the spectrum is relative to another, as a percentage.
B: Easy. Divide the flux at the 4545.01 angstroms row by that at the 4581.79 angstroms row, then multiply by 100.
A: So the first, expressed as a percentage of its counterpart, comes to 110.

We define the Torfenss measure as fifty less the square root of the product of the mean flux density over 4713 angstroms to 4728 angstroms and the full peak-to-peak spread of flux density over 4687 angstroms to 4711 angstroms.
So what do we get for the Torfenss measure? 19.3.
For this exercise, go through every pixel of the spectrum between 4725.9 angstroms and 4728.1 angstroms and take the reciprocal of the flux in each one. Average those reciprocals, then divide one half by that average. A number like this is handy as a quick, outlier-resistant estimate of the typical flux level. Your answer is 28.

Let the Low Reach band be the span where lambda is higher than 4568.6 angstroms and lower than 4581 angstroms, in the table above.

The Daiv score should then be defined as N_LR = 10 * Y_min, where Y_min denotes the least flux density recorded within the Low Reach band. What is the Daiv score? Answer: 509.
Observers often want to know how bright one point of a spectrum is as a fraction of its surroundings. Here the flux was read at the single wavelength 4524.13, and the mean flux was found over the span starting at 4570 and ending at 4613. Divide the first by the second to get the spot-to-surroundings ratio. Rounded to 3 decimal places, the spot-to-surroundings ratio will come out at 1.041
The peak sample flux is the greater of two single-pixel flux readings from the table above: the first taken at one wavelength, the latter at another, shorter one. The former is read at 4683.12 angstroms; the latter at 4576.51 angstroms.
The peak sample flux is 57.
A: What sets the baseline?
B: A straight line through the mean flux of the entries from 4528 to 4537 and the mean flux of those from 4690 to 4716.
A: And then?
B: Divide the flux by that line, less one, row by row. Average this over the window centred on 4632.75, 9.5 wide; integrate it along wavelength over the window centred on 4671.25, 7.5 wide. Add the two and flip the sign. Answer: -0.11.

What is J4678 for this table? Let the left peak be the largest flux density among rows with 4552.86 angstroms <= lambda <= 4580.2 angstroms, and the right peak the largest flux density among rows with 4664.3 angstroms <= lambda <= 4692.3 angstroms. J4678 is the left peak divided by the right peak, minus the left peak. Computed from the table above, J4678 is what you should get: -68.9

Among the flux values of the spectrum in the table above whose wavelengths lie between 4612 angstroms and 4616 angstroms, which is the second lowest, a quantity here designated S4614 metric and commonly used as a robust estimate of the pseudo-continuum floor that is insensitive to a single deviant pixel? 58.92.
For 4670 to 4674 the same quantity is 57.09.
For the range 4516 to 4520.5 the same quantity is 51.75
